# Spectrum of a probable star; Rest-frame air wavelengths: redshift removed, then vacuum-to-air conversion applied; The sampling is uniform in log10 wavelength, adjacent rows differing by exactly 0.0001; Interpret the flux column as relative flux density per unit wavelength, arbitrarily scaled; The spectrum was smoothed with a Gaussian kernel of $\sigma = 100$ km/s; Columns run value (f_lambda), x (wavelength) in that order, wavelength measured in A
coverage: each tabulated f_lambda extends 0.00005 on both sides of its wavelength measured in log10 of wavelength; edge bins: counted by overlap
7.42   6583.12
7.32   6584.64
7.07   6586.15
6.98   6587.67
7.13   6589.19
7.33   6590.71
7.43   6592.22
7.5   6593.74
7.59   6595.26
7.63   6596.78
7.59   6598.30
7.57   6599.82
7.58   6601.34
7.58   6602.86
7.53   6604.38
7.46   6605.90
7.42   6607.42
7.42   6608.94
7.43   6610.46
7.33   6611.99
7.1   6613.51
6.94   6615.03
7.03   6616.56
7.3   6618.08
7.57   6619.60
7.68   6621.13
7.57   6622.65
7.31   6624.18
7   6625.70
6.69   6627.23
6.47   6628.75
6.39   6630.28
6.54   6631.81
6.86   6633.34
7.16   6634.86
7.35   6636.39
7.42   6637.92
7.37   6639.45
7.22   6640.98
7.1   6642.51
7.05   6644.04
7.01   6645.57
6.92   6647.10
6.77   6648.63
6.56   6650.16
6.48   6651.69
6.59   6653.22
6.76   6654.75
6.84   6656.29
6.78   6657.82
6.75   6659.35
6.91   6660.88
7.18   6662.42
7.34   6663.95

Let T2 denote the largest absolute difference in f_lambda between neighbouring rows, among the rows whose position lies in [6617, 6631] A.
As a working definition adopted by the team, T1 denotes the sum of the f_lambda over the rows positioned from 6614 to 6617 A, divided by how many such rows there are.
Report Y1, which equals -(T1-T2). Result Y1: -6.7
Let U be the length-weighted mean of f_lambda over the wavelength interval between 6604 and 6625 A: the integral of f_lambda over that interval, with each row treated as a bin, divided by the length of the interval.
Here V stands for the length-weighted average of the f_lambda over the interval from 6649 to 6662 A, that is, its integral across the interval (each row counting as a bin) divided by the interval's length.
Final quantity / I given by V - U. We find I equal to -0.64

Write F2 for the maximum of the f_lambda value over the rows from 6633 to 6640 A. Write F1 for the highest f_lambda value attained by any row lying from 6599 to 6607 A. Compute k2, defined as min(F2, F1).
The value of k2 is 7.42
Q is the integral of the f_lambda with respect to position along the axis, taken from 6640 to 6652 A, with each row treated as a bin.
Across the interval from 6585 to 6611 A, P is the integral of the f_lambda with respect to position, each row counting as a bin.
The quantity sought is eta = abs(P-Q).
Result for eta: 110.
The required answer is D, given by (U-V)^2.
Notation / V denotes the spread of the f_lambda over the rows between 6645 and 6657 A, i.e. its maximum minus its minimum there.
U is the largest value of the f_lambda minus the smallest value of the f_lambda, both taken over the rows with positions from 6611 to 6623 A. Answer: 0.0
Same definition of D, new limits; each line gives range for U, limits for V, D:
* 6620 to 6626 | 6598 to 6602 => 0.4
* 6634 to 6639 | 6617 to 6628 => 0.5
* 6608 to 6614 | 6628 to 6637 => 0.4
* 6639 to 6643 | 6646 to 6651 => 0.0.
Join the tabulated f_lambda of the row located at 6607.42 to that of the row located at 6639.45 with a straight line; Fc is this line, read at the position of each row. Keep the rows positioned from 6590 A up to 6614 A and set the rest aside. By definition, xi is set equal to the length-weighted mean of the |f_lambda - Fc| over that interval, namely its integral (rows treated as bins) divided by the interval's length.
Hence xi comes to 0.10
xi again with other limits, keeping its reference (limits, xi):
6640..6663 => 0.49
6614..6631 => 0.42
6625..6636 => 0.63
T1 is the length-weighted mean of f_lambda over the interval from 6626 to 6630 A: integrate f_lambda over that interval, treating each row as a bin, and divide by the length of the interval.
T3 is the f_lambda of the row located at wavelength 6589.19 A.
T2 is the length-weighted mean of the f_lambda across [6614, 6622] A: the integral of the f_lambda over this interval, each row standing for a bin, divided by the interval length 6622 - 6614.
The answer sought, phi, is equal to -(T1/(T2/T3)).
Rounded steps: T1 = 6.60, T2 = 7.3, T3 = 7.13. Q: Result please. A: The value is -6.4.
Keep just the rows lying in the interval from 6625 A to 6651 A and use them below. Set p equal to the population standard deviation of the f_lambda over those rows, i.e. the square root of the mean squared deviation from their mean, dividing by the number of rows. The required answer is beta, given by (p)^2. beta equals 0.10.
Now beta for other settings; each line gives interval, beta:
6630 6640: 0.15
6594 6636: 0.14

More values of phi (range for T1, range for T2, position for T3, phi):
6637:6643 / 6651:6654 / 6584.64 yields -8.1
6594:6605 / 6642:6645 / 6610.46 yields -8.0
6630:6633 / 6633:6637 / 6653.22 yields -6.0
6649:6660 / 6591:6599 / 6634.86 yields -6.4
